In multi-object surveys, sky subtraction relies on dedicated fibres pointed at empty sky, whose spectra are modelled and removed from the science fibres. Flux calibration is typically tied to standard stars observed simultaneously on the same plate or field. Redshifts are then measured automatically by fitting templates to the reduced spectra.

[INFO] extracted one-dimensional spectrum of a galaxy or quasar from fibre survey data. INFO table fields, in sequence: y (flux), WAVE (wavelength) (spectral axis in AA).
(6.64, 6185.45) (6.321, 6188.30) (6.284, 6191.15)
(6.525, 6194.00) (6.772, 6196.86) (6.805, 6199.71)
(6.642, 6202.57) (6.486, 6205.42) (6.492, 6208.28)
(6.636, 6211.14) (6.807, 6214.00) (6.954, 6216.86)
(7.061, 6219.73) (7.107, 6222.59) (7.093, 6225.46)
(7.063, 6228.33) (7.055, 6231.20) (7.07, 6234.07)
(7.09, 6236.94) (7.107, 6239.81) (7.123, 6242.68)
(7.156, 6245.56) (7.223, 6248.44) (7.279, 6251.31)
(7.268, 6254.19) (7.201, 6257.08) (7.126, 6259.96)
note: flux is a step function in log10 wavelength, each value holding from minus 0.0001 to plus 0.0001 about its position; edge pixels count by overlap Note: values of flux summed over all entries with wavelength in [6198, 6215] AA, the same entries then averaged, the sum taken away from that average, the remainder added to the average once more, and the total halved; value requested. -13.3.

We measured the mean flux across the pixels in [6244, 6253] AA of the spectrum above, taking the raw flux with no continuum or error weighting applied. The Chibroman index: 7.22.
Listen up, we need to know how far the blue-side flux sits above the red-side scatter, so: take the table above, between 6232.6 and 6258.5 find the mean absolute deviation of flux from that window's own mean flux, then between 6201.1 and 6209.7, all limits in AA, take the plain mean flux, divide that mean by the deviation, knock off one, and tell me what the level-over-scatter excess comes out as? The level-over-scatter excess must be 98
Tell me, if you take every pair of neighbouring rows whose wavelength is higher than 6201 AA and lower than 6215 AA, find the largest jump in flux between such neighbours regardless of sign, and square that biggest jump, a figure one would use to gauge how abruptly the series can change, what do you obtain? 0.029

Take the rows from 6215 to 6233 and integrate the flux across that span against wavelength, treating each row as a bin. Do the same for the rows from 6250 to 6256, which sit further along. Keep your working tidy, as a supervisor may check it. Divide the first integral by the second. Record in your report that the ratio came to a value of 2.9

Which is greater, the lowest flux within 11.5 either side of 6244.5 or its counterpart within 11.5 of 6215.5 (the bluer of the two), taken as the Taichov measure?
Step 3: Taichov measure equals 7.07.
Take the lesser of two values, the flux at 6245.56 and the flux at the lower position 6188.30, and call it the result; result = 6.32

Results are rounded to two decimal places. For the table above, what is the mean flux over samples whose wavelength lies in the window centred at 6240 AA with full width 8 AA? 7.11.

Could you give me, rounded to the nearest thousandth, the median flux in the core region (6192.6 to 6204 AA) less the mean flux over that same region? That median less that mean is 0.021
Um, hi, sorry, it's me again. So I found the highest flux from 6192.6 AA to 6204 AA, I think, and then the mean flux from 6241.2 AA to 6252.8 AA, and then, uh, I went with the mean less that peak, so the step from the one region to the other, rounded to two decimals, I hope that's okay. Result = 0.39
